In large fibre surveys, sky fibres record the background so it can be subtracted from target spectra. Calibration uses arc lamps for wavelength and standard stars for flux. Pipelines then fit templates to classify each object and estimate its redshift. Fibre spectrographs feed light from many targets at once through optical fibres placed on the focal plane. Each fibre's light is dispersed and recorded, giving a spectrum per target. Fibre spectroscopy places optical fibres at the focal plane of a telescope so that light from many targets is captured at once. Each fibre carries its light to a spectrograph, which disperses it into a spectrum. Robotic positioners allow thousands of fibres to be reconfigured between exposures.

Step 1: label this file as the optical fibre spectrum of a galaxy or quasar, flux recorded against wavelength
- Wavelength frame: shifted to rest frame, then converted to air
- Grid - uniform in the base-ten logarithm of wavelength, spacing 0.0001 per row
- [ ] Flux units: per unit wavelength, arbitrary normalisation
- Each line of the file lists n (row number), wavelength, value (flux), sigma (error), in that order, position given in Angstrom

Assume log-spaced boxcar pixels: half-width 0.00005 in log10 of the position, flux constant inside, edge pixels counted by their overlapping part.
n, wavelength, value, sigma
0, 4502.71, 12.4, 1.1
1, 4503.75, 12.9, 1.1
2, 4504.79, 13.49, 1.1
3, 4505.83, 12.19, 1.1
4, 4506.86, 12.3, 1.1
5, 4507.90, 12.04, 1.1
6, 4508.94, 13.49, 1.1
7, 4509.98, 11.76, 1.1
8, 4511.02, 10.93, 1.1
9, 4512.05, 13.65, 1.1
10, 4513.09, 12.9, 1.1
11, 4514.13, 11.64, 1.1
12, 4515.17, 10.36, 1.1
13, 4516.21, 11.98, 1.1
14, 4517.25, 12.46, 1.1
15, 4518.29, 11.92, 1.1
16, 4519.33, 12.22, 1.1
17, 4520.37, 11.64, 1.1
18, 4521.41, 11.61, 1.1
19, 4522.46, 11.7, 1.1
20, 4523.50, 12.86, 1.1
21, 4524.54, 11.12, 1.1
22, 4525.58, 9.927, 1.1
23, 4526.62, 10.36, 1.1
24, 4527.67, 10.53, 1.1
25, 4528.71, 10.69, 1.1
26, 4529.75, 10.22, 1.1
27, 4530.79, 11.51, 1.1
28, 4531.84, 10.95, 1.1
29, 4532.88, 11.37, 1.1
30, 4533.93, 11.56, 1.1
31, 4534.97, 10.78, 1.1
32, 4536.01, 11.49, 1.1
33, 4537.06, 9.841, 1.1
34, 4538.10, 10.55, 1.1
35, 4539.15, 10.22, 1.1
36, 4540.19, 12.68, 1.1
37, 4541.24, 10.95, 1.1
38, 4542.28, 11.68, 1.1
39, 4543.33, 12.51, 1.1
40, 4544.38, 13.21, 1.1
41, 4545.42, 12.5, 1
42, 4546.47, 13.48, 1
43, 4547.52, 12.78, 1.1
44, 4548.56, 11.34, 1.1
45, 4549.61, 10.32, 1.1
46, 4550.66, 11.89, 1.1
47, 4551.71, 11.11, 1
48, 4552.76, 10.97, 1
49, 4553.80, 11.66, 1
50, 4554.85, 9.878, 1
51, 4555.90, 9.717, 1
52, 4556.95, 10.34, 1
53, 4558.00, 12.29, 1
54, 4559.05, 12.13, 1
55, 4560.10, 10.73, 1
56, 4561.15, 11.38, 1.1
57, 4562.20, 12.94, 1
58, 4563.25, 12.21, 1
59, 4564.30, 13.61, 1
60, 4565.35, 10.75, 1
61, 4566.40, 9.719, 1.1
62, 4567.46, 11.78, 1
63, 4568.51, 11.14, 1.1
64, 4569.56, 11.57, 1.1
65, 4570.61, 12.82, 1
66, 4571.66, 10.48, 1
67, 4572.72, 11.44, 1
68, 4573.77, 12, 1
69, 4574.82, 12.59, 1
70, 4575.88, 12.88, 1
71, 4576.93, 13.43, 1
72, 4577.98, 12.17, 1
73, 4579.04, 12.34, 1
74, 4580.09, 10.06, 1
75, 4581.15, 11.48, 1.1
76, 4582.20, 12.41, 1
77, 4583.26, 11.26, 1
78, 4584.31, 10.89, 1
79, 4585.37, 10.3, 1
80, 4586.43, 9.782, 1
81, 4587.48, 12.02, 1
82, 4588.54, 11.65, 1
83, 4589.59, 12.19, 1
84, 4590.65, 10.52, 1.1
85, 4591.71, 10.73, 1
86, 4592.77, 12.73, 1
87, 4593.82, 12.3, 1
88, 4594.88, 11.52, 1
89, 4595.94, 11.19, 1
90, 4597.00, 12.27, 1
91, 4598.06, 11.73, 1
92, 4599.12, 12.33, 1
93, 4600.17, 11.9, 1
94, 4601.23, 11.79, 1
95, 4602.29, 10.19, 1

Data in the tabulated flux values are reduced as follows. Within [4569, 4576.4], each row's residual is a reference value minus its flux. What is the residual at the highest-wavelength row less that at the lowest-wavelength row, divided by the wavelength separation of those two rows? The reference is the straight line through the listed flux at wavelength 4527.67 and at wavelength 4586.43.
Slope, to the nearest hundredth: -0.22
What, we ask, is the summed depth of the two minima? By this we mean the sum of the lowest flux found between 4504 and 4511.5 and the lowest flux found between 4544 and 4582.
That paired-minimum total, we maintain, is 20.6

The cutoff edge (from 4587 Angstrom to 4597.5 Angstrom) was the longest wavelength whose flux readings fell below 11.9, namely 4595.94 Angstrom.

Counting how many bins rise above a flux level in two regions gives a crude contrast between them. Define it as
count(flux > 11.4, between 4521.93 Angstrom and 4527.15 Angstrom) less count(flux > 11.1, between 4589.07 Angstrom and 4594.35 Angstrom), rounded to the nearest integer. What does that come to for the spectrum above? -1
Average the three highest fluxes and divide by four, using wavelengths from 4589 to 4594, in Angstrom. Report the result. 3.10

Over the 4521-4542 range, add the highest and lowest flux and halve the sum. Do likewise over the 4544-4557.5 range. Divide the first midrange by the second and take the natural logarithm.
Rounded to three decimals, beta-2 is -0.022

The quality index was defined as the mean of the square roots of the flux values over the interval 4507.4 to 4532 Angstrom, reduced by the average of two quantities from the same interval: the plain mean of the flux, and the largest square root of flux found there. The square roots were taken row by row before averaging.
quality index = -4.25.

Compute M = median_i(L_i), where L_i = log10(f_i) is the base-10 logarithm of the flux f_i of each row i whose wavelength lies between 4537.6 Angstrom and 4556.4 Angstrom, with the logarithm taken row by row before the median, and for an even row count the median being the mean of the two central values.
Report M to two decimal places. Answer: 1.06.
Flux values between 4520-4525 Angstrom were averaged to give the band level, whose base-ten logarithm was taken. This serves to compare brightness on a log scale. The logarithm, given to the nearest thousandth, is 1.071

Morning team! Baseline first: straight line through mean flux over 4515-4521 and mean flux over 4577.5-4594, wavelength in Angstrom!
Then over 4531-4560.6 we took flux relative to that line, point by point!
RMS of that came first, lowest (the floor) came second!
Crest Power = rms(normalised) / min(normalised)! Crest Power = 1.17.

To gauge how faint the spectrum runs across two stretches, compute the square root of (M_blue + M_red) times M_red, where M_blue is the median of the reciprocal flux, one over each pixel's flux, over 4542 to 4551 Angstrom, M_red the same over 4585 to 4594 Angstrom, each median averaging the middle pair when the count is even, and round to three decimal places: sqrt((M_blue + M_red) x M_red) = 0.119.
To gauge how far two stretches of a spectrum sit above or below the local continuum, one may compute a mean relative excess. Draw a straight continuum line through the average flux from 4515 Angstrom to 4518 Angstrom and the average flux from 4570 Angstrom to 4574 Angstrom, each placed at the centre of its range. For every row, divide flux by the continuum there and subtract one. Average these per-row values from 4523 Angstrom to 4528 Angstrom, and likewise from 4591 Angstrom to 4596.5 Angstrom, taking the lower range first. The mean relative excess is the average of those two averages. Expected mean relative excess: -0.03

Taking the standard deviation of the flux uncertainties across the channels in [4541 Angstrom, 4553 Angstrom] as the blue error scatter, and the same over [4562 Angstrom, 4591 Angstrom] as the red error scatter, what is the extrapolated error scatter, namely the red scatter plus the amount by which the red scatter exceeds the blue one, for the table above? 0.03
